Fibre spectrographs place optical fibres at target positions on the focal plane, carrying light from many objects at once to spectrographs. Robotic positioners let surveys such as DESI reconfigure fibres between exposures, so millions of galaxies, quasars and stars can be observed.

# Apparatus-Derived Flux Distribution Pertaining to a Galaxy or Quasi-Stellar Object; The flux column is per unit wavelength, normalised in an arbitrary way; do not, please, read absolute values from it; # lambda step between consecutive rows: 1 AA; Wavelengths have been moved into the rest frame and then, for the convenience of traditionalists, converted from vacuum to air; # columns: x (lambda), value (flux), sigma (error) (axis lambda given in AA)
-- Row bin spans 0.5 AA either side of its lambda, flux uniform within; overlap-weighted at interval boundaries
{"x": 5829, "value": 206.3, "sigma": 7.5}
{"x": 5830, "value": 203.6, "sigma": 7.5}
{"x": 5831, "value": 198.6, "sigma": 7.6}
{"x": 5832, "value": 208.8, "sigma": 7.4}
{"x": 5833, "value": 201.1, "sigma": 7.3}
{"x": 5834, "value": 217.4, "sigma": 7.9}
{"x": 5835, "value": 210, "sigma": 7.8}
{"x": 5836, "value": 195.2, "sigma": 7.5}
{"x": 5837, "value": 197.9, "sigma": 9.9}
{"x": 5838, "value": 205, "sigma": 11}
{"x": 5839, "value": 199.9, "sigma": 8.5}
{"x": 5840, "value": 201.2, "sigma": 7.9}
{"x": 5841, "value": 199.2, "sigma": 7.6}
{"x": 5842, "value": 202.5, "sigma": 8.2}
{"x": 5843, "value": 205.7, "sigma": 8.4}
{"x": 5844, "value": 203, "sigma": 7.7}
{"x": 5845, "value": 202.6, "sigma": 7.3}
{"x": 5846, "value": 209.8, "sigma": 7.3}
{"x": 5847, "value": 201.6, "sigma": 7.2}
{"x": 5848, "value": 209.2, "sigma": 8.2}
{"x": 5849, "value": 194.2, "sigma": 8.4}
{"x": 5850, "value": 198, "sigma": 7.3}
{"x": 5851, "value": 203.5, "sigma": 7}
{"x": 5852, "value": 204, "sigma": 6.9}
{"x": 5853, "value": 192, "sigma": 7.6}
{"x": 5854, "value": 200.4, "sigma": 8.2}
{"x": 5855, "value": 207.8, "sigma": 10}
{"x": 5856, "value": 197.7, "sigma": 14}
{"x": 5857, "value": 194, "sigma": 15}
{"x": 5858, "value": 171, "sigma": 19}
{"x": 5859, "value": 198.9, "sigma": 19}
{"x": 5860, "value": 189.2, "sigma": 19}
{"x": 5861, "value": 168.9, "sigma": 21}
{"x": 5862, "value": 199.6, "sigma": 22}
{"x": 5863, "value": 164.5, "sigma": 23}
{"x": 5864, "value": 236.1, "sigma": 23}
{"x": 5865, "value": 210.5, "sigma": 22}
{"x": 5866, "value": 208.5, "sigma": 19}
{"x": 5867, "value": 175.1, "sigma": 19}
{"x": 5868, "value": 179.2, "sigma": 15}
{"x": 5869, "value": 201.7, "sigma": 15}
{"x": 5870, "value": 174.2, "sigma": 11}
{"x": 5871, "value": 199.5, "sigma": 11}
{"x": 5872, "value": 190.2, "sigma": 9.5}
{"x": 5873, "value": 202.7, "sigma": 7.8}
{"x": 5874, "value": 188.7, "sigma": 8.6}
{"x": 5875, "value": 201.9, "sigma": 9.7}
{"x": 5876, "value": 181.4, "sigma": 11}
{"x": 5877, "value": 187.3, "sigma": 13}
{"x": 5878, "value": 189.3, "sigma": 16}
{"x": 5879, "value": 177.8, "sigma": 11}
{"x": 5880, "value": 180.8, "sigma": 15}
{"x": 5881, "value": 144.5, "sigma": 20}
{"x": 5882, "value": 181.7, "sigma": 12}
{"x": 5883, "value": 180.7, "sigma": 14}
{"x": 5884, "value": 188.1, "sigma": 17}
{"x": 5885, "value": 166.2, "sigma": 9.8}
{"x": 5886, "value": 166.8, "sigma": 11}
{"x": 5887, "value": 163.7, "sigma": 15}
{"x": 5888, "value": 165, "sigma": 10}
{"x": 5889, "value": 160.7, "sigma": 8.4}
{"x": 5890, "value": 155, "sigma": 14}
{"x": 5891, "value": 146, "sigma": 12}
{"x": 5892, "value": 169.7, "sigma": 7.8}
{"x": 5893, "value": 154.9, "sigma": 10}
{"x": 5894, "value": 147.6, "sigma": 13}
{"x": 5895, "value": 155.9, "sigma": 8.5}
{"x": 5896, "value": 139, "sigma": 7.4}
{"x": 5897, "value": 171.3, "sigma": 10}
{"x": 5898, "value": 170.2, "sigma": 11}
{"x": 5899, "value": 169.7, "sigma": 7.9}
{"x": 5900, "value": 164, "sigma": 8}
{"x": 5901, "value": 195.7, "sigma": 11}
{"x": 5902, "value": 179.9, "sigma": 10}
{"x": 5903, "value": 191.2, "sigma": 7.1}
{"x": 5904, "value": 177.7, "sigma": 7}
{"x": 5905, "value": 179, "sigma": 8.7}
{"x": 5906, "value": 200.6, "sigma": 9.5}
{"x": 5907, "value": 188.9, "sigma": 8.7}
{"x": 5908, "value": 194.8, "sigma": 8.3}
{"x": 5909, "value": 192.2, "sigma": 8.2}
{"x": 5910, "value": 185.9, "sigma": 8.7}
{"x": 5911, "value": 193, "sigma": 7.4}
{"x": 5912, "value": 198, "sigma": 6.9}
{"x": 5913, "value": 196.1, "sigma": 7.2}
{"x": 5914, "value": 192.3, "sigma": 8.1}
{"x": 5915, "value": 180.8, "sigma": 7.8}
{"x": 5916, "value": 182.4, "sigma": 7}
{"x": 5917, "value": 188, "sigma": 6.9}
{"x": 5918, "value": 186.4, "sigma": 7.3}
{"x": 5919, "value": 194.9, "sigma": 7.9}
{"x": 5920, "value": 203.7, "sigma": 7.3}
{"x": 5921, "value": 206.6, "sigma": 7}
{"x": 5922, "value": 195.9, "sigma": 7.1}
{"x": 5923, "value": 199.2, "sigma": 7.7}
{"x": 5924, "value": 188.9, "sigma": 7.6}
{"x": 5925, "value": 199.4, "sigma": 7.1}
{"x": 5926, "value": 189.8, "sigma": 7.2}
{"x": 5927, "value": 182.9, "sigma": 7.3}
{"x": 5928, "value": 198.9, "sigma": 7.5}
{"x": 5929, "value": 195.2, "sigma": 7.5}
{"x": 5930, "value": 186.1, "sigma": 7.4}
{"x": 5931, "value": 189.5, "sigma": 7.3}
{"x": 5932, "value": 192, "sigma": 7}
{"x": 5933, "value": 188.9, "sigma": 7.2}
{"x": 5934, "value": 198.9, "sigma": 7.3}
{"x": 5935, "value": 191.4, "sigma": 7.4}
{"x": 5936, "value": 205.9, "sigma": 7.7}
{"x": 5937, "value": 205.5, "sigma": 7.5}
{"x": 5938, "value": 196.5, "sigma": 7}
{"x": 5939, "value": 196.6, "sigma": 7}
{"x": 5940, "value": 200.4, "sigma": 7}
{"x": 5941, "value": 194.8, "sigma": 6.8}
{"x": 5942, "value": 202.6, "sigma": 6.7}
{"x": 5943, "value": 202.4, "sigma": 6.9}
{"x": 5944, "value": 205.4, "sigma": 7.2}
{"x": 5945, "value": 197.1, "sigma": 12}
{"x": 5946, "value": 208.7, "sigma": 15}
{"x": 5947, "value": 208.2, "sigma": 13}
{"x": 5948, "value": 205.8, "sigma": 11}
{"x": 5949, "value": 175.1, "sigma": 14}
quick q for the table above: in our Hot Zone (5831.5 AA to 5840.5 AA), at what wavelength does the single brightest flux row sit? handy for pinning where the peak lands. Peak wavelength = 5834 AA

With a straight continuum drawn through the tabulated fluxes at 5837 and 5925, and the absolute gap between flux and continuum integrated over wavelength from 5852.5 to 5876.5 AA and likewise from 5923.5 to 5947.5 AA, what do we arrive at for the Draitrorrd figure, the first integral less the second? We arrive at 151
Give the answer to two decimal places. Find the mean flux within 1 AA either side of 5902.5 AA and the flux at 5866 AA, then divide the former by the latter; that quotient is 0.89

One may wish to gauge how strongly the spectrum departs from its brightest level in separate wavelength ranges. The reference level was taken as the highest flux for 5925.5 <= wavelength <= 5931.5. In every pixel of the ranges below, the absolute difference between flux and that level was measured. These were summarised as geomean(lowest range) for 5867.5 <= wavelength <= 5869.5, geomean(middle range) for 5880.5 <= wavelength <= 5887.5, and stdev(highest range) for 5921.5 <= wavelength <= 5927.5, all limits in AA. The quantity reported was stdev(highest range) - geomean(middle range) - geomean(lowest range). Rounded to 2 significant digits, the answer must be -27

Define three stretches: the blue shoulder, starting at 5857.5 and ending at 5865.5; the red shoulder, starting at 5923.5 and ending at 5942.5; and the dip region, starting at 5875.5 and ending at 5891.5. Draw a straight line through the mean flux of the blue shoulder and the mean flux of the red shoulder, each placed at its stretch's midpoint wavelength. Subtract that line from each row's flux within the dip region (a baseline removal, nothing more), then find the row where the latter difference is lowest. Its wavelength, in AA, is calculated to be 5881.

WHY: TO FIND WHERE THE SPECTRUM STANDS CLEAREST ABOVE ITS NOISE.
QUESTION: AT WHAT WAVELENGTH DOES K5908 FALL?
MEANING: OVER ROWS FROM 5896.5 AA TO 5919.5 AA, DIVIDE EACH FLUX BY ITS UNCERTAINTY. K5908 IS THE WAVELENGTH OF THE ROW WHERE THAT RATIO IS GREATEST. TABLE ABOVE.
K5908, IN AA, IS 5912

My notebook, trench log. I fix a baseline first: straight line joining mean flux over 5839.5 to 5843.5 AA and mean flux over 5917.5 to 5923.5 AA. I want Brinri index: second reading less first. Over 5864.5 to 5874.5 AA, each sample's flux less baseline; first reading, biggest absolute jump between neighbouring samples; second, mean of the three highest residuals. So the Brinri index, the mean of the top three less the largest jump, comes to -27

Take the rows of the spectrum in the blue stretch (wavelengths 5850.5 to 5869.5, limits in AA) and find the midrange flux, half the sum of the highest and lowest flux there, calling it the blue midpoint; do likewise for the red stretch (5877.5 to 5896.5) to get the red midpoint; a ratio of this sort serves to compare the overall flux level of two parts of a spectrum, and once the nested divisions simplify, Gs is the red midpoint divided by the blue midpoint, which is 0.82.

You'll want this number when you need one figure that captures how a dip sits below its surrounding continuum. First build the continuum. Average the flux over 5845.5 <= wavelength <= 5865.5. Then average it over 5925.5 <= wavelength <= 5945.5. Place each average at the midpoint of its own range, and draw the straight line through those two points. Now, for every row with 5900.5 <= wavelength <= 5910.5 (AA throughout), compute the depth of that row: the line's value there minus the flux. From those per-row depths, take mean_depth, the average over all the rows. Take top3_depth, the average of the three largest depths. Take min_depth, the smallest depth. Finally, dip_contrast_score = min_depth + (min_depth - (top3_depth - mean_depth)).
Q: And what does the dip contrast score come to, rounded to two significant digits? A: -18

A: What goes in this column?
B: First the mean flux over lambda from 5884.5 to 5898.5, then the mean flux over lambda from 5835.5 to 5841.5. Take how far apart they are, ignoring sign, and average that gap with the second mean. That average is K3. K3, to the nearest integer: 120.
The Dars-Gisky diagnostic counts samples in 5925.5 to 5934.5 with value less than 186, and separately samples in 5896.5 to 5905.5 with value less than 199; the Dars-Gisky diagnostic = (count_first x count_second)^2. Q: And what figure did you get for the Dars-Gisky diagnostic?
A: 81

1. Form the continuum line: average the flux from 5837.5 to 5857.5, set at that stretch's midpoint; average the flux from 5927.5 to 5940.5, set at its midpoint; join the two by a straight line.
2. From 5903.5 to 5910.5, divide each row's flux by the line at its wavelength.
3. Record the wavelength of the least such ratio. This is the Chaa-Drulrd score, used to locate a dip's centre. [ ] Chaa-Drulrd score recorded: 5904 AA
